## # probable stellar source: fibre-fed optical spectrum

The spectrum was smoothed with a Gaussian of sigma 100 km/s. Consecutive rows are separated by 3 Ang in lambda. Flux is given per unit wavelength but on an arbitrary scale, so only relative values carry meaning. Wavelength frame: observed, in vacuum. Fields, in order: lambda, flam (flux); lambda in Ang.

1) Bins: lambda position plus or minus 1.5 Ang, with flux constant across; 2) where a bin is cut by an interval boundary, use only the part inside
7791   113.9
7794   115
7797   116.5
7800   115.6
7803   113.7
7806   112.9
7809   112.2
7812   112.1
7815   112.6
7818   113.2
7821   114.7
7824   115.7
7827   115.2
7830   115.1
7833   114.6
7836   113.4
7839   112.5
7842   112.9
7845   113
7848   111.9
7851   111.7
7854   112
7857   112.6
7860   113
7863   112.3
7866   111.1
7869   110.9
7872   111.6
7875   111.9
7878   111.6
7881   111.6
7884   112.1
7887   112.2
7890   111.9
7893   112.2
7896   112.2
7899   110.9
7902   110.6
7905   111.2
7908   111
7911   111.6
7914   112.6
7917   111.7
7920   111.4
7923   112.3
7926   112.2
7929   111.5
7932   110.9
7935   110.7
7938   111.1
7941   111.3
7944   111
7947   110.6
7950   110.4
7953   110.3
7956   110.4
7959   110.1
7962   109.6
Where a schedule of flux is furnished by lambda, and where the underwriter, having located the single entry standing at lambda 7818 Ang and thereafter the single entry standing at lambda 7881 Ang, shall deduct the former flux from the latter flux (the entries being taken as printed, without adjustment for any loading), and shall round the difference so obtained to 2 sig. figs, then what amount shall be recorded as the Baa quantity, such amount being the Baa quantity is -1.6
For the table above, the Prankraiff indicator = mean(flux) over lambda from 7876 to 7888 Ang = 112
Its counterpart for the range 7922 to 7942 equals 111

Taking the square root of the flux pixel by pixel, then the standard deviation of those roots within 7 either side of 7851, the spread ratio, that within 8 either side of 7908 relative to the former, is 1.4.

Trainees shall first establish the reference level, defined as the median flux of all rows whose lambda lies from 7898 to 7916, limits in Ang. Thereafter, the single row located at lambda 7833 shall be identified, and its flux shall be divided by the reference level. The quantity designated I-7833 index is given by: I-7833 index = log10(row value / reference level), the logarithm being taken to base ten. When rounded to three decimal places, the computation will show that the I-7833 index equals 0.013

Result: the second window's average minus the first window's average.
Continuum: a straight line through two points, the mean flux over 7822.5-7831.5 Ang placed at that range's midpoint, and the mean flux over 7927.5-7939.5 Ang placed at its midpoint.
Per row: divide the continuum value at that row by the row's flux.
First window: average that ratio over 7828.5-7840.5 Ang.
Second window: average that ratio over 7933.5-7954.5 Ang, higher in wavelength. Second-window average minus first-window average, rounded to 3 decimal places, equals -0.011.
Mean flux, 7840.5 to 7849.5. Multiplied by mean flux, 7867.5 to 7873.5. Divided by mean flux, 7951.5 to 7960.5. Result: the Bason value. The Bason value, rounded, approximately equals 113.6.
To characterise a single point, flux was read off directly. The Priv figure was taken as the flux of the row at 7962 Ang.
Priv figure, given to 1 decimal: 109.6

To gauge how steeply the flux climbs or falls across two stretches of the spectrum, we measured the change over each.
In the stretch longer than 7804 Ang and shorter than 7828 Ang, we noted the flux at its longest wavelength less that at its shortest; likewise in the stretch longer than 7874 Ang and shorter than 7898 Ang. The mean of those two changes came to 1.3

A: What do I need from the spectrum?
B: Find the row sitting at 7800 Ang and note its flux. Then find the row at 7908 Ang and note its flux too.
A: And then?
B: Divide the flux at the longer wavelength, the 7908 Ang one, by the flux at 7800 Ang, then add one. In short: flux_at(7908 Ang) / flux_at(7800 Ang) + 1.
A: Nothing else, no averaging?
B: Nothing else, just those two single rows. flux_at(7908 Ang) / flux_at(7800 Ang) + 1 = 1.96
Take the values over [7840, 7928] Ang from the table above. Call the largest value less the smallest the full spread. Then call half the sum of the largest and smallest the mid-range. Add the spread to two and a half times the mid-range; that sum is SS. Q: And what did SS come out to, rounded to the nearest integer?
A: 282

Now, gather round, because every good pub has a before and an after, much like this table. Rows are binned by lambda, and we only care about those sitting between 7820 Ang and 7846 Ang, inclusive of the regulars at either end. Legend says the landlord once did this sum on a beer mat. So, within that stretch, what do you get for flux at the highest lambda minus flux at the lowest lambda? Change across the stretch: -1.7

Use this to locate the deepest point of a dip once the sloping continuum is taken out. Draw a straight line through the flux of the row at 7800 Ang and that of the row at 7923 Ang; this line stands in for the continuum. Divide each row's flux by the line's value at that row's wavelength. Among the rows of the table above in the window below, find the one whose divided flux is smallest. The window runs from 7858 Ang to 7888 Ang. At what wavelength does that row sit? 7869 Ang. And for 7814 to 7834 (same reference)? 7815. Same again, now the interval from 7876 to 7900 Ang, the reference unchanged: 7899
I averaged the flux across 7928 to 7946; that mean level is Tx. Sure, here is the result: 111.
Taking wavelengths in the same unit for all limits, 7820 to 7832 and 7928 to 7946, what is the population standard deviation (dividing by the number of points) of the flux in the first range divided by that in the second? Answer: 1.37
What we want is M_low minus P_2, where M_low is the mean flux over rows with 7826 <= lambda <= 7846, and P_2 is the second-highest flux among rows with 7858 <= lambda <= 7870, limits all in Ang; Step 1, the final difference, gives 1.5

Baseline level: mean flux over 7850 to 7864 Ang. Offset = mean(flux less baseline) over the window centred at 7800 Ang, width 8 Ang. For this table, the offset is 2.9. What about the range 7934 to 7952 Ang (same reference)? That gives -1.5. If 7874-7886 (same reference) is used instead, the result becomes -0.5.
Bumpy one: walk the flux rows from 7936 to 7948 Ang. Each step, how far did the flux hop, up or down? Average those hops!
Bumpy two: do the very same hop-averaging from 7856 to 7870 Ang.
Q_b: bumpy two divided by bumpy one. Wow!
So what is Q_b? 2.1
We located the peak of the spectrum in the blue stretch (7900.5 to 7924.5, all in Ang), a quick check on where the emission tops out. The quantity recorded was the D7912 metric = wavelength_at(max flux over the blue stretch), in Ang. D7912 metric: 7914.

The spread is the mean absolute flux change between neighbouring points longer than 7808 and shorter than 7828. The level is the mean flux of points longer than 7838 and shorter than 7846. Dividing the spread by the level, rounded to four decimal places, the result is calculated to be 0.0062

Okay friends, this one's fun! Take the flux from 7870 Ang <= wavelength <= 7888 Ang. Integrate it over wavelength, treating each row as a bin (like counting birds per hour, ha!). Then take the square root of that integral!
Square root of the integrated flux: 44.9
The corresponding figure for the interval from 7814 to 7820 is 26.0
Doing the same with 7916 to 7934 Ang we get 44.8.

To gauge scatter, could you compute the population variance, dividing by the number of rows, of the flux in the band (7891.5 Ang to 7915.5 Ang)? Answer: 0.46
